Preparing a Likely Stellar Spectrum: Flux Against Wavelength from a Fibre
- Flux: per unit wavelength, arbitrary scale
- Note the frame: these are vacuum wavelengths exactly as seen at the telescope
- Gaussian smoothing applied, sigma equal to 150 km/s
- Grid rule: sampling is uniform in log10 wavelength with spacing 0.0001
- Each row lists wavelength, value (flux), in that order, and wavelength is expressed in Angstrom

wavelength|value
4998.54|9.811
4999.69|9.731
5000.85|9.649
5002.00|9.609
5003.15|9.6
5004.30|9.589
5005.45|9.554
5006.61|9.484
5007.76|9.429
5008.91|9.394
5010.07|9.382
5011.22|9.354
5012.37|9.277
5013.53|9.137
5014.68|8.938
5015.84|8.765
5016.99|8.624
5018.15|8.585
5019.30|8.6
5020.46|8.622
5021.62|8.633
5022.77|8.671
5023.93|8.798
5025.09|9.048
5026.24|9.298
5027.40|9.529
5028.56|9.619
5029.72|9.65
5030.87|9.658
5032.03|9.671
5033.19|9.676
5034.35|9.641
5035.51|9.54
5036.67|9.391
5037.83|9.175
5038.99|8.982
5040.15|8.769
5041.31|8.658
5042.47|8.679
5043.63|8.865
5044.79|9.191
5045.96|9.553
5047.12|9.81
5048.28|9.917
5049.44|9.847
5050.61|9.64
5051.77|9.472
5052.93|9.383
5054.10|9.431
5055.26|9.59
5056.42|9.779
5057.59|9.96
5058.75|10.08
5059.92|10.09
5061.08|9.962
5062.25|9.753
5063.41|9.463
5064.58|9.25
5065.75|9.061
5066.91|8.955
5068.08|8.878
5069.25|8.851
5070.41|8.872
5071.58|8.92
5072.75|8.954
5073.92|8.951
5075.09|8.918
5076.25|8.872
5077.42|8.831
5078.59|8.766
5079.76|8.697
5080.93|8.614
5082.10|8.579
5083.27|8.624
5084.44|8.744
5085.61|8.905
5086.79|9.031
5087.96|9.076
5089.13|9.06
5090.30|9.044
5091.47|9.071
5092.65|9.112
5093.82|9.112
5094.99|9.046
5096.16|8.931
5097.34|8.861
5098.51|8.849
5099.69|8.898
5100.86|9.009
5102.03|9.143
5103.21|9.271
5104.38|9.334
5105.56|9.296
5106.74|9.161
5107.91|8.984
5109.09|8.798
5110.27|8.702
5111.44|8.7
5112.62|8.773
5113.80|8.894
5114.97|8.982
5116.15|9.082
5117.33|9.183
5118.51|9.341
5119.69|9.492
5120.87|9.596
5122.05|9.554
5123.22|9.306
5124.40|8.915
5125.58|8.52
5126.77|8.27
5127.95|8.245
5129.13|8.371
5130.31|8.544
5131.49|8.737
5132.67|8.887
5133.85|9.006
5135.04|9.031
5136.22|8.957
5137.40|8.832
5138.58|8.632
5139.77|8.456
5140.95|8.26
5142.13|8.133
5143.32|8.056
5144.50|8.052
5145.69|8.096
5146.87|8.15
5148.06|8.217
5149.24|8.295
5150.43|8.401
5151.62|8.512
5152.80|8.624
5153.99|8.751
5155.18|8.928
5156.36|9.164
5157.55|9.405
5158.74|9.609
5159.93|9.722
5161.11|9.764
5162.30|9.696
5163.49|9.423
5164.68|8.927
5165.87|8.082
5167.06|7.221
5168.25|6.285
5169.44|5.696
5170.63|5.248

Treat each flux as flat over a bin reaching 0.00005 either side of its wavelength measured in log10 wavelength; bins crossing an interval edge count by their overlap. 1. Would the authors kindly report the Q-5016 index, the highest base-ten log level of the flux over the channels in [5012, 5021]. 0.97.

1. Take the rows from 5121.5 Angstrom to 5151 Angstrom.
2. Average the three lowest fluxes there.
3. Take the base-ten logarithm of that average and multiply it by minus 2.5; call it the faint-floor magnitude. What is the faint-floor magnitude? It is -2.27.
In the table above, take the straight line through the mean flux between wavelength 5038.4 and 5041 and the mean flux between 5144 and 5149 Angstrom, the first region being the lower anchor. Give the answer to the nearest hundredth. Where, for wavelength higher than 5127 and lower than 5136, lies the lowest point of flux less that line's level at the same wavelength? 5127.95 Angstrom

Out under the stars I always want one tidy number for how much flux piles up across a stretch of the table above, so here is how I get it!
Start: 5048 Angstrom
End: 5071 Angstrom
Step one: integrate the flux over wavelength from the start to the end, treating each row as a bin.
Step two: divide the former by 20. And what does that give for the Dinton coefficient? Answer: 11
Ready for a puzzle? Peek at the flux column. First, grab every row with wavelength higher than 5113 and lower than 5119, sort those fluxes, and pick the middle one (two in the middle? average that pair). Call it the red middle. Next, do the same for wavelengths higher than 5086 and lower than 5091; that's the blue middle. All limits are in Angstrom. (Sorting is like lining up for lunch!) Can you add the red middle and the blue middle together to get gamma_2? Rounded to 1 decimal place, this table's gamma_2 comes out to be 18.1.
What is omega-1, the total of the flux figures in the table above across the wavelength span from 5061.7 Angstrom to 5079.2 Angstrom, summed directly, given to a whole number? 135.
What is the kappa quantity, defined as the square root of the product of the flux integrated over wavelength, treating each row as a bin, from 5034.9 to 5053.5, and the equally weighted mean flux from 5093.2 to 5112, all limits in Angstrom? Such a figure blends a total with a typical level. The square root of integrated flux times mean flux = 39.5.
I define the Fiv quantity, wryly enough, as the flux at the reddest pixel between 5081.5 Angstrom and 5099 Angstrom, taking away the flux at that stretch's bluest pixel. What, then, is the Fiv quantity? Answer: 0.27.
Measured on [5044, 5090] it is -0.13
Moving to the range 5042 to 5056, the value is 0.91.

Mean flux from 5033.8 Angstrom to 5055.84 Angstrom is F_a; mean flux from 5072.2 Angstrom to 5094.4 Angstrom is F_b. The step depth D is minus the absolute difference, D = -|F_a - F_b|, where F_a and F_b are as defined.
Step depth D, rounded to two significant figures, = -0.45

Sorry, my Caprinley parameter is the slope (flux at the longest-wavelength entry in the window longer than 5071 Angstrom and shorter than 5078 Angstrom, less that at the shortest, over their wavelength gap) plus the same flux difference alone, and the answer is -0.1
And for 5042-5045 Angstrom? 0.7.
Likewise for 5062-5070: -1.0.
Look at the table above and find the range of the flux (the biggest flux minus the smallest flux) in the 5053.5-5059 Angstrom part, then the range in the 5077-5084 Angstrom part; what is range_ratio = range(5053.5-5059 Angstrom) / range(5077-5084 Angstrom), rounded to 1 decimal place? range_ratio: 2.6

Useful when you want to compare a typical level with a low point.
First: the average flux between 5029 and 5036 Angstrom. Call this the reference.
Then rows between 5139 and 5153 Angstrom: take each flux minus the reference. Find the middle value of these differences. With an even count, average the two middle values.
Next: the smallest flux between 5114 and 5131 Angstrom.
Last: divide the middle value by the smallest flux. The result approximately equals -0.17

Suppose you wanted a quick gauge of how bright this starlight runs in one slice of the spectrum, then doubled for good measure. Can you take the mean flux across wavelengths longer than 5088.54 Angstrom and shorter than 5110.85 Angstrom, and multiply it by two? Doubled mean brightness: 18.07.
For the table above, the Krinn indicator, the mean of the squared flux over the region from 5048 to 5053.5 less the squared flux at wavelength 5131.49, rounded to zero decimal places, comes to 17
